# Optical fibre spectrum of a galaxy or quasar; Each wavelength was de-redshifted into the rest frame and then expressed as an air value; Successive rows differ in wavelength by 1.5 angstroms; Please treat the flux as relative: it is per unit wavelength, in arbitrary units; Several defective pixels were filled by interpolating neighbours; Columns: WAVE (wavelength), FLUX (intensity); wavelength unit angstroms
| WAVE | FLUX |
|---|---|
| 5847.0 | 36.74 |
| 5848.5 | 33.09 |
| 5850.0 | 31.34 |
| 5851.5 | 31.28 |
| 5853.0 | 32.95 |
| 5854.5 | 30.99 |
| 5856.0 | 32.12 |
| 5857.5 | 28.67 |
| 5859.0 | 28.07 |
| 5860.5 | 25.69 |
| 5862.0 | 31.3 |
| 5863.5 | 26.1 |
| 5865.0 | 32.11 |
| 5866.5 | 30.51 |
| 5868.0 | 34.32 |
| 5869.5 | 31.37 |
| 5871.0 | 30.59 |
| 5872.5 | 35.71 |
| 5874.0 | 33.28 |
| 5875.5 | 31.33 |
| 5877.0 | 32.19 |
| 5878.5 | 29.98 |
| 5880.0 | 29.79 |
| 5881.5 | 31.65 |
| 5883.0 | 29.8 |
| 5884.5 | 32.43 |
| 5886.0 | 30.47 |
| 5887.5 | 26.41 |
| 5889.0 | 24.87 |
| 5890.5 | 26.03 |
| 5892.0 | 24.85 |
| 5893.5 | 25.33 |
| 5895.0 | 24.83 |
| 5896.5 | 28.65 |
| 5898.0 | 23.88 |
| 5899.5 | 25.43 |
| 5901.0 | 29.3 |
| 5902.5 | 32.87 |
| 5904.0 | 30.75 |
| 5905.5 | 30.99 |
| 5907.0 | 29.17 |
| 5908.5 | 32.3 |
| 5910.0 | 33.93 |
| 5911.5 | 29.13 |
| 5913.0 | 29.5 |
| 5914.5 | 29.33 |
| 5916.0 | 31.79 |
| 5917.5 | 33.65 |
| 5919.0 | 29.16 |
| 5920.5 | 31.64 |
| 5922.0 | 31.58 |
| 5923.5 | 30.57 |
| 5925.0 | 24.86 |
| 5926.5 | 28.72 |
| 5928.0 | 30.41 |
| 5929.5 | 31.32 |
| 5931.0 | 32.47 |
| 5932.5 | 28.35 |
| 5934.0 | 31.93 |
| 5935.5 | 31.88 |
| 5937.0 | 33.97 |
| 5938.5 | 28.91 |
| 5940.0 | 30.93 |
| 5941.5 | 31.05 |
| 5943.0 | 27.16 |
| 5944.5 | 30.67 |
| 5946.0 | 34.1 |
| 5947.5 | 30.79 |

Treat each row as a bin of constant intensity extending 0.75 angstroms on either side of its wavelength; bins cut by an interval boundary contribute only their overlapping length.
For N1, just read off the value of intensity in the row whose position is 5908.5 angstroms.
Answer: 32.3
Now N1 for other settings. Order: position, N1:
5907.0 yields 29.17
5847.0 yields 36.74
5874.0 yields 33.28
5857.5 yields 28.67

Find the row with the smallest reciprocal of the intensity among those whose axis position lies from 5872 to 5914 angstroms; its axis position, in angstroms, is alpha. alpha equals 5872.5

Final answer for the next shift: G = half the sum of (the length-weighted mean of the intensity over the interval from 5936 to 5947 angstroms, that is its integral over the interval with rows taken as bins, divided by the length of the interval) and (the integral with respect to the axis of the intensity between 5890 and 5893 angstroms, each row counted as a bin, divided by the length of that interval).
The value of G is 28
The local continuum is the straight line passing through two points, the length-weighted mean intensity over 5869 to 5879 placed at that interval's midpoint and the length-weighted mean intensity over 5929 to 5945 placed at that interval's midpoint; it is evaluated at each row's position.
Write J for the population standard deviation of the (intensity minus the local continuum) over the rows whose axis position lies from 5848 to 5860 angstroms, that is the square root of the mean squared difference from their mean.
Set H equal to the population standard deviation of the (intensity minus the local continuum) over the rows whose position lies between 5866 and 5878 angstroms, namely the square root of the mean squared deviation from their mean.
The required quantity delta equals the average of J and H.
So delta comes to 1.7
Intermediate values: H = 1.76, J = 1.66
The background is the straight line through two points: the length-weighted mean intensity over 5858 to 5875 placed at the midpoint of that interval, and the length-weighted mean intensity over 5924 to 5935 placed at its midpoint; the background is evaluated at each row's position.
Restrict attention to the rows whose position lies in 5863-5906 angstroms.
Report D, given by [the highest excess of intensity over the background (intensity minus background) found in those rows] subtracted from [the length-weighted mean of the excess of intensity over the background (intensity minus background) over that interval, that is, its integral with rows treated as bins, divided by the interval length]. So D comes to -6.0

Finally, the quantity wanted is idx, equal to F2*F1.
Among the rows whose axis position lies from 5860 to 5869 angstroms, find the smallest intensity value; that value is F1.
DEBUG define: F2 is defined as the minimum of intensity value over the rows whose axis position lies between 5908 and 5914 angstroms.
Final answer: 748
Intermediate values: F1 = 25.69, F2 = 29.13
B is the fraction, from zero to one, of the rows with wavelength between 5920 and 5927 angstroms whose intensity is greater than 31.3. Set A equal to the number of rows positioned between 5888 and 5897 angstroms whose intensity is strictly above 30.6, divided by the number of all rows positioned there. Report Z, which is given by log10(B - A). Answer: -0.40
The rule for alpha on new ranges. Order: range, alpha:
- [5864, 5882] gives 5872.5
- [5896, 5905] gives 5902.5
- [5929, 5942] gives 5937.0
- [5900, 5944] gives 5937.0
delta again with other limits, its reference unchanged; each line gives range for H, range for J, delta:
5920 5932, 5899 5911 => 2.4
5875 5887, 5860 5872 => 1.9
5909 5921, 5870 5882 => 1.8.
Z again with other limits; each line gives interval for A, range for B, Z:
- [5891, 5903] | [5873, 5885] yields -0.30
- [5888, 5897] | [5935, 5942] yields -0.40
